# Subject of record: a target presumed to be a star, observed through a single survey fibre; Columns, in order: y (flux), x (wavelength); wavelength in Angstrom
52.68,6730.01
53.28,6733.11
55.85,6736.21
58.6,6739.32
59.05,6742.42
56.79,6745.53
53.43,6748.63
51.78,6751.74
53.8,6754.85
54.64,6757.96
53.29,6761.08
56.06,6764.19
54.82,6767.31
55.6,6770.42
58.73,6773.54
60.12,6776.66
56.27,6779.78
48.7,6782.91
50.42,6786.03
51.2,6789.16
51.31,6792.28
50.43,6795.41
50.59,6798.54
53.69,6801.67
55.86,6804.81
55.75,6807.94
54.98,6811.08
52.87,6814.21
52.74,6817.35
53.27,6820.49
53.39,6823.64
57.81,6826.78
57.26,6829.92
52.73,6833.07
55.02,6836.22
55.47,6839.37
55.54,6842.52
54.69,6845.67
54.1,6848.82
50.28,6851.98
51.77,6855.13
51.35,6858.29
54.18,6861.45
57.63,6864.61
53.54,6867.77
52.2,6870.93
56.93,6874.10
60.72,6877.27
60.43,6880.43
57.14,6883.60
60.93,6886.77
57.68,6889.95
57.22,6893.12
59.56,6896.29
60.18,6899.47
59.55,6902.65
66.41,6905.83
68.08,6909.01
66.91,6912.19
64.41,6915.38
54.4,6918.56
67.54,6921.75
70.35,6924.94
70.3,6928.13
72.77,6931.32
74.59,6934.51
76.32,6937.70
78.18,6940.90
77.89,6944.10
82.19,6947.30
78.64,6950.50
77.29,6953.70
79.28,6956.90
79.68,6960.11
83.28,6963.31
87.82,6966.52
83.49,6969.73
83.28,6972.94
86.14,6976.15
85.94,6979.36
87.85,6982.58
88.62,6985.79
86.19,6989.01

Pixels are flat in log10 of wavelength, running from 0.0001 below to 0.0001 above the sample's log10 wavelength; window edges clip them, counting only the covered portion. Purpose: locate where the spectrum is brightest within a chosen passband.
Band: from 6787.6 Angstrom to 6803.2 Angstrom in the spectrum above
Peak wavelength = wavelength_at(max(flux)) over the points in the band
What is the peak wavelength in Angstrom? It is 6801.67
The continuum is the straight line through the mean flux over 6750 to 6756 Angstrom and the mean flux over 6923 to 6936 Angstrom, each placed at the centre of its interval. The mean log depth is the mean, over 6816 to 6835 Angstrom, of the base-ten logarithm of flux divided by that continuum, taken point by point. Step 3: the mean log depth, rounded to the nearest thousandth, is -0.046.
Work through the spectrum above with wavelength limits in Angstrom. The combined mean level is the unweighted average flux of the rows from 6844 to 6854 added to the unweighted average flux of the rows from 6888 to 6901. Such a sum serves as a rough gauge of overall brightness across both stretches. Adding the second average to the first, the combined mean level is 112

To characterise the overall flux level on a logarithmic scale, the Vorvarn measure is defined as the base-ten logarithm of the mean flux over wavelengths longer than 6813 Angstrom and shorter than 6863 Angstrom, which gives 1.73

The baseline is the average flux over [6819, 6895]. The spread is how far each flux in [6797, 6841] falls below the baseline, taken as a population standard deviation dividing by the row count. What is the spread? 1.9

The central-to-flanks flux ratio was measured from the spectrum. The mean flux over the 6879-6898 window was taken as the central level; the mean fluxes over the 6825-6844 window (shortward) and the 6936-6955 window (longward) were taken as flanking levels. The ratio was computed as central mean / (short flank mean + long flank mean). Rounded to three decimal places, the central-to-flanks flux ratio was 0.439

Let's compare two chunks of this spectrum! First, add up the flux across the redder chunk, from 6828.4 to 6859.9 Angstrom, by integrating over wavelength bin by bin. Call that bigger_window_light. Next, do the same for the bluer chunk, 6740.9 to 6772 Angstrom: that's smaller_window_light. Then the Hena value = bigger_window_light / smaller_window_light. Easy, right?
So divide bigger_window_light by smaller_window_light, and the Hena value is 0.99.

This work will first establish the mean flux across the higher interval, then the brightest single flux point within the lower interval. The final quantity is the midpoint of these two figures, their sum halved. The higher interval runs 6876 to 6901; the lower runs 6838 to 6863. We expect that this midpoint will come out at 57.4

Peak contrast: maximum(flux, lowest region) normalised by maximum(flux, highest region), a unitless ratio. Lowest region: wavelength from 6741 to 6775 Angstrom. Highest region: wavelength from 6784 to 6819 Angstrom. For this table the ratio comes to 1.06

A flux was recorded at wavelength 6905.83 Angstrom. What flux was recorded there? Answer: 66.41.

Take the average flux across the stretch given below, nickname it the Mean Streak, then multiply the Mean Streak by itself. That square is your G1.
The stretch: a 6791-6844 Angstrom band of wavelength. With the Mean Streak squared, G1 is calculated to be 2921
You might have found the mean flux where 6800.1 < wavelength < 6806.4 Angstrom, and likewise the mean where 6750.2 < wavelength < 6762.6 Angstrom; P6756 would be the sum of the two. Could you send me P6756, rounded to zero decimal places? 108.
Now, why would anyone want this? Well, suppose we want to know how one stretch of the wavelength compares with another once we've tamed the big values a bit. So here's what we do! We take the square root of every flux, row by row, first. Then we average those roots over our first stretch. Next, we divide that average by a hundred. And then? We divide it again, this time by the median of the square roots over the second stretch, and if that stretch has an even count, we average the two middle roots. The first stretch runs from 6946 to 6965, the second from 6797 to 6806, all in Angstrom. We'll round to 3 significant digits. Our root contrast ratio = 0.0122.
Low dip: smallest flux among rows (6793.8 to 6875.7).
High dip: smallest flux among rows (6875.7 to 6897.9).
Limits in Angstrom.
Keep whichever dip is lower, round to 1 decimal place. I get 50.3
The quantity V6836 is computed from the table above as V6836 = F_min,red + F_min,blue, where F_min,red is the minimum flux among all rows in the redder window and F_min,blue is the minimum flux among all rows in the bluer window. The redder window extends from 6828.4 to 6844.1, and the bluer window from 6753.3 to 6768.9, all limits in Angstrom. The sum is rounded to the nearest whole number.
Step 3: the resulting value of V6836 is 106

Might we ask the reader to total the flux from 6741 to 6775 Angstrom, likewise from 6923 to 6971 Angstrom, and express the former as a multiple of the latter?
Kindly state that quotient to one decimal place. 0.5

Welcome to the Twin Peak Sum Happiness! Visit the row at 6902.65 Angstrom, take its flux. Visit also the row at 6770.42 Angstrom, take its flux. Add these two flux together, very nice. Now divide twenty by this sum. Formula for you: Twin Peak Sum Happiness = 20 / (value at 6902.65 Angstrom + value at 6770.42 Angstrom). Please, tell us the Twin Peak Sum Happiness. 0.174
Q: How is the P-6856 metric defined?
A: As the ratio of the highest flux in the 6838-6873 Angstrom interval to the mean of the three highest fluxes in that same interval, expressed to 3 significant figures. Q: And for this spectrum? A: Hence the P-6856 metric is 1.03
